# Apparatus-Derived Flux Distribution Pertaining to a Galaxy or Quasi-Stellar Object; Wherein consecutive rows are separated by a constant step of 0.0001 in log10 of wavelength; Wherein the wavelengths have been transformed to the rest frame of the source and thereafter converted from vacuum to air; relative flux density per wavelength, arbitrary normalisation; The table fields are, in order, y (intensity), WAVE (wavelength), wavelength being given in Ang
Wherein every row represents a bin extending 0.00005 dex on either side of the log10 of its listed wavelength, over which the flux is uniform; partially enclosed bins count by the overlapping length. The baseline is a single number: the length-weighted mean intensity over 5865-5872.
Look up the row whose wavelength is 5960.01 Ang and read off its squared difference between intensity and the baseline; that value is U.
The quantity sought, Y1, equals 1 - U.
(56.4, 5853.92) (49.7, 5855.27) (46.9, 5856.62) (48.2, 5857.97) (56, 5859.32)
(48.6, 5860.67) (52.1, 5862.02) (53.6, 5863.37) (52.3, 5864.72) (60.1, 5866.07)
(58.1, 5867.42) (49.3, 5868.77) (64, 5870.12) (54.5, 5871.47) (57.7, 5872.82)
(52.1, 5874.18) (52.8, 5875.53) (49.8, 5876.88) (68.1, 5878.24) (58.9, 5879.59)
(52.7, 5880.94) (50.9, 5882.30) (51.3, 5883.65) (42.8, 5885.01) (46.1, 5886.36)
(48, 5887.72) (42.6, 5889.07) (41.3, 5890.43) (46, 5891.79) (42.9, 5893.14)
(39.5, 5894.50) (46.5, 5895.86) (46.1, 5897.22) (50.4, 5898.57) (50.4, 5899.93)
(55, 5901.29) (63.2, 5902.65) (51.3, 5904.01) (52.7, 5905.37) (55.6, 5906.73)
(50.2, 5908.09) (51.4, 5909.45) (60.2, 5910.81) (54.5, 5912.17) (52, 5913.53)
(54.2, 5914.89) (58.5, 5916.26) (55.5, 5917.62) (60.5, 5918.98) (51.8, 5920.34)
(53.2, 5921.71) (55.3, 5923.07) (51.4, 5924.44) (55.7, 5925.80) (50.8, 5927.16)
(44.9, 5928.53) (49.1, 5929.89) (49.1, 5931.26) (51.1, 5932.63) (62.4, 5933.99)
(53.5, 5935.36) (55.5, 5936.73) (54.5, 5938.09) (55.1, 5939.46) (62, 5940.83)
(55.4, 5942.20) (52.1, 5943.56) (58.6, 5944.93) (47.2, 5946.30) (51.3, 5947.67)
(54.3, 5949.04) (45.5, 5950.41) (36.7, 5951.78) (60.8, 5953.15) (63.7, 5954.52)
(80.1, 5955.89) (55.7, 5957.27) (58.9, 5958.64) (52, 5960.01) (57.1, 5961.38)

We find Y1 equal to -24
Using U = 25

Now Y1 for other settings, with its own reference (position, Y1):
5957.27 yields -1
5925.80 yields -1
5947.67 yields -32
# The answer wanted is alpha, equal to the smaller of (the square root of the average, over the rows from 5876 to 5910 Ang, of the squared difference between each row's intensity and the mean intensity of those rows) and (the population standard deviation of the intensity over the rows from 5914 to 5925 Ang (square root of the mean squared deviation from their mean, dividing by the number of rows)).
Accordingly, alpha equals 3.0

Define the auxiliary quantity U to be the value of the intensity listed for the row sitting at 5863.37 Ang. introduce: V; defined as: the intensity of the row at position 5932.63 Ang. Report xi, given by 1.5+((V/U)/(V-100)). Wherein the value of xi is 1.48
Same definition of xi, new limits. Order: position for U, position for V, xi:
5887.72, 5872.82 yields 1.47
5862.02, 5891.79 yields 1.48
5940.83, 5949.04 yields 1.48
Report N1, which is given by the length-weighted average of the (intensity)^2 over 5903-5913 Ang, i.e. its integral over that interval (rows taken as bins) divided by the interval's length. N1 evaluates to 2928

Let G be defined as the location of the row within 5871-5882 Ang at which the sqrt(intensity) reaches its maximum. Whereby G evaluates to 5878.24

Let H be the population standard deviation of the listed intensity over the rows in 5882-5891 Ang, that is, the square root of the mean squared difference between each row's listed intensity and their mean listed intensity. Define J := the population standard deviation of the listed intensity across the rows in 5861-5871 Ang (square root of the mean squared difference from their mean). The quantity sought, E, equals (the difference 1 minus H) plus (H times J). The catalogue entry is 15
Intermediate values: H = 3.8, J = 4.8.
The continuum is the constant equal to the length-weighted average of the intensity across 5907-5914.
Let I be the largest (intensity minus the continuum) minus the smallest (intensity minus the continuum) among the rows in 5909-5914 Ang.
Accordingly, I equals 8.8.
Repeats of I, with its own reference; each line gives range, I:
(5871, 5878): 7.9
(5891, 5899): 10.9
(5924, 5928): 4.9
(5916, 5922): 8.7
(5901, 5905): 11.9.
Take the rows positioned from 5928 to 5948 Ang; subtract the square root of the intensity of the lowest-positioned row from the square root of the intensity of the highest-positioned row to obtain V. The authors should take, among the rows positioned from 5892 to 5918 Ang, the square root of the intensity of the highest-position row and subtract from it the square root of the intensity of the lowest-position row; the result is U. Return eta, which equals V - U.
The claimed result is -0.44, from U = 0.9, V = 0.5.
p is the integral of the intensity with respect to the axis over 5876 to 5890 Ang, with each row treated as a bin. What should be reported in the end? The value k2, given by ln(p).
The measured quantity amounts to 6.6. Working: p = 714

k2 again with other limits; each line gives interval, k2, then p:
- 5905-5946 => 7.7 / 2221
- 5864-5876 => 6.5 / 669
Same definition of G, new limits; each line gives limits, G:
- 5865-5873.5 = 5870.12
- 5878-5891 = 5878.24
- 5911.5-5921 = 5918.98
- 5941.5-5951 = 5944.93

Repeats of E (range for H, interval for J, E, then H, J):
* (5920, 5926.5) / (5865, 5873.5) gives 7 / 1.8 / 4.6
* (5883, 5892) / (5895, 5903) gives 17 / 3.2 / 5.8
